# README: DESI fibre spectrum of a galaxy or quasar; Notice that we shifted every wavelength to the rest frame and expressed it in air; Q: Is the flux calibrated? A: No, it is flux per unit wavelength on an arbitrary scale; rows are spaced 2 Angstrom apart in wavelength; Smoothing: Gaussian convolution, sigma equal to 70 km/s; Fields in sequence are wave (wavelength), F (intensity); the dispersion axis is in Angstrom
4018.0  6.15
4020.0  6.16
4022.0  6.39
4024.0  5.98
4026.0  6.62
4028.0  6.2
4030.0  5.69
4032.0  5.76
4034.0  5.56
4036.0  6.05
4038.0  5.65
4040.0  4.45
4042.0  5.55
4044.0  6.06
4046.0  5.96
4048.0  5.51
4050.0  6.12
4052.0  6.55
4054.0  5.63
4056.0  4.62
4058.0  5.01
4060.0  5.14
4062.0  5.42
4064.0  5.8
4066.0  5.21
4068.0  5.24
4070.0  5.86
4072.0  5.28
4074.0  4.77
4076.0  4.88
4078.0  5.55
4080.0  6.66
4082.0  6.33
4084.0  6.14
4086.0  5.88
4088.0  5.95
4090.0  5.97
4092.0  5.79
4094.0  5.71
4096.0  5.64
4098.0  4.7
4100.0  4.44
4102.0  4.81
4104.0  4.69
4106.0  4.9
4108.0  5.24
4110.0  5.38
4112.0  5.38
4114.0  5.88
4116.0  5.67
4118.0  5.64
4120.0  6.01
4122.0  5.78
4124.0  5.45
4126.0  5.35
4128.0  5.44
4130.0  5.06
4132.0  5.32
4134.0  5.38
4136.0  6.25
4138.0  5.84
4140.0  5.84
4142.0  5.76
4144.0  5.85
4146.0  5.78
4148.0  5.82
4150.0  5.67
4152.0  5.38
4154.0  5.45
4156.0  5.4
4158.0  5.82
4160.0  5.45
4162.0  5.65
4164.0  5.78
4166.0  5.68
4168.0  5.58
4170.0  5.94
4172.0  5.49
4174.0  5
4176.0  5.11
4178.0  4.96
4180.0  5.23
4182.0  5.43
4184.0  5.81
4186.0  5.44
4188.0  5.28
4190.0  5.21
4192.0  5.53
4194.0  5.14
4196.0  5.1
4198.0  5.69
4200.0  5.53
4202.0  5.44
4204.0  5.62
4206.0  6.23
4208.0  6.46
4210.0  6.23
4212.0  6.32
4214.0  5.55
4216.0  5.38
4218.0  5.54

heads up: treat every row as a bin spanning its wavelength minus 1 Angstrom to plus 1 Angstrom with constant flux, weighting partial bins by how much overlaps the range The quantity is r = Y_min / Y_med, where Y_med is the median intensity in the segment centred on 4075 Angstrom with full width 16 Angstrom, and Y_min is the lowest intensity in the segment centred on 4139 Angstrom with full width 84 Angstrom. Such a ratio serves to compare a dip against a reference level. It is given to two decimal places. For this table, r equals 0.82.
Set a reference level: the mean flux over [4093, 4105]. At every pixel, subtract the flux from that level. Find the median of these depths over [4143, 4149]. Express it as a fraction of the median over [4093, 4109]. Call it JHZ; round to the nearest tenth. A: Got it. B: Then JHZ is -5.7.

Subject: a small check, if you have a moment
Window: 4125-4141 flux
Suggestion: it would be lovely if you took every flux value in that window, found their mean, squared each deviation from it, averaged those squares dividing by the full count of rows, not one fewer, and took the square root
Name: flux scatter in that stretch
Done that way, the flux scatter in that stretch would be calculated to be 0.36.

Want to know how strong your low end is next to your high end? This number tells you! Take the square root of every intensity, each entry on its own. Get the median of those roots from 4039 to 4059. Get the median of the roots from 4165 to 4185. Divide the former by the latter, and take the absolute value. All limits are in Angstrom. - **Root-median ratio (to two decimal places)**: 1.01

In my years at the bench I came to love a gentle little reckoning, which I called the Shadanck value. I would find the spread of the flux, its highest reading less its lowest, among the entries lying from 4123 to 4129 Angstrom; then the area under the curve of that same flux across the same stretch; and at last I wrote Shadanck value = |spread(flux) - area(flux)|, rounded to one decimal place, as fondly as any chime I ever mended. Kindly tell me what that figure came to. 32.4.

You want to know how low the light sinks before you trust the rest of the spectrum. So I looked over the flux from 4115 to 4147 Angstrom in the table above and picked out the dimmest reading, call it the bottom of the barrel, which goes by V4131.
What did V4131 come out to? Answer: 5.06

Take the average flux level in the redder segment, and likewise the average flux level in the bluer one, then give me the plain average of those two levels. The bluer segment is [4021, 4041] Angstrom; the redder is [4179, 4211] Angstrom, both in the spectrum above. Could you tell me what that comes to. 5.71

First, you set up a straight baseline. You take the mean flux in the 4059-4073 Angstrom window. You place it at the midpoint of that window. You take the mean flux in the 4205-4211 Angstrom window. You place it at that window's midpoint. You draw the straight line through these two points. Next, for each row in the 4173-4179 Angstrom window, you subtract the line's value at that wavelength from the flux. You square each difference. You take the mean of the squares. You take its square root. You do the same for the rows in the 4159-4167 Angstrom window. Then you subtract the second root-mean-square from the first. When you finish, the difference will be 0.7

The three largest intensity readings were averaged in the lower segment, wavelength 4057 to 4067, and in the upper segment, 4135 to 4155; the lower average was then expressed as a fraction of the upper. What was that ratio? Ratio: 0.92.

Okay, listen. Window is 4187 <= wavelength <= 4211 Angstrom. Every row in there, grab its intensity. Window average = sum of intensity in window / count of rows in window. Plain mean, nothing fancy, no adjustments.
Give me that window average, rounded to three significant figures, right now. 5.62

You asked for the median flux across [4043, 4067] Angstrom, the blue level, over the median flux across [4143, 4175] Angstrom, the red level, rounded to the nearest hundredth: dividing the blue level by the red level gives 0.98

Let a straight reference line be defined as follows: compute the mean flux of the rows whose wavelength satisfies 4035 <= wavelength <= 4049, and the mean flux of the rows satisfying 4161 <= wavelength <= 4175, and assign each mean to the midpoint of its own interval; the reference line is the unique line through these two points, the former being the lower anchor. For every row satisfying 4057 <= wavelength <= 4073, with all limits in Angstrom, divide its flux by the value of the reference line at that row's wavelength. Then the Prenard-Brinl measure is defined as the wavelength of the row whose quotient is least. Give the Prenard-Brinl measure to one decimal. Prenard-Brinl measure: 4058.0 Angstrom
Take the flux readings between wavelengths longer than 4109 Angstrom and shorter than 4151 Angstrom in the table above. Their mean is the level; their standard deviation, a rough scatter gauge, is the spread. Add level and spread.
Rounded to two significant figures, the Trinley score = 5.9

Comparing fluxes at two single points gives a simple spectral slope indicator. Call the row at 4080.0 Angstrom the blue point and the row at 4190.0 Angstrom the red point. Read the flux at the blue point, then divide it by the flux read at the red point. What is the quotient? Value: 1.28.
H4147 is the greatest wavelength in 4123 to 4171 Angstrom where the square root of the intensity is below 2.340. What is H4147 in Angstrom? 4160.0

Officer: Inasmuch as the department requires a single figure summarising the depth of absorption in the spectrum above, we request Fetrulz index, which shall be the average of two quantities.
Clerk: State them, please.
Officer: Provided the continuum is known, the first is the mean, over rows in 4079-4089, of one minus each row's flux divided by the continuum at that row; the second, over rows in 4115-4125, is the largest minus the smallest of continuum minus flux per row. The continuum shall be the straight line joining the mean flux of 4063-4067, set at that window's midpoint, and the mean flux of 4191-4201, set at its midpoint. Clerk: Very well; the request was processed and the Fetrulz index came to 0.214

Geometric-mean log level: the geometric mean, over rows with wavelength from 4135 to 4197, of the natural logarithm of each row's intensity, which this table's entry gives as 1.71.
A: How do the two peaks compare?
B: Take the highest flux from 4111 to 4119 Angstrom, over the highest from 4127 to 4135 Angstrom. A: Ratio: 1.08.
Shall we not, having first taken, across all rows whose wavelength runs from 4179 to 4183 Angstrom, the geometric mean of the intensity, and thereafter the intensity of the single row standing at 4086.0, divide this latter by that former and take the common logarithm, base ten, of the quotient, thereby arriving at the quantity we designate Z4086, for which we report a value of 0.043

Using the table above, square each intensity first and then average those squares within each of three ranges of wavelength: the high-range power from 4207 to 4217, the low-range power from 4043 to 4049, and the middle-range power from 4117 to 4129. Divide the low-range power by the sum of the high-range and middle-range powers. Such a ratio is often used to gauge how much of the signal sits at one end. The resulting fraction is 0.51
